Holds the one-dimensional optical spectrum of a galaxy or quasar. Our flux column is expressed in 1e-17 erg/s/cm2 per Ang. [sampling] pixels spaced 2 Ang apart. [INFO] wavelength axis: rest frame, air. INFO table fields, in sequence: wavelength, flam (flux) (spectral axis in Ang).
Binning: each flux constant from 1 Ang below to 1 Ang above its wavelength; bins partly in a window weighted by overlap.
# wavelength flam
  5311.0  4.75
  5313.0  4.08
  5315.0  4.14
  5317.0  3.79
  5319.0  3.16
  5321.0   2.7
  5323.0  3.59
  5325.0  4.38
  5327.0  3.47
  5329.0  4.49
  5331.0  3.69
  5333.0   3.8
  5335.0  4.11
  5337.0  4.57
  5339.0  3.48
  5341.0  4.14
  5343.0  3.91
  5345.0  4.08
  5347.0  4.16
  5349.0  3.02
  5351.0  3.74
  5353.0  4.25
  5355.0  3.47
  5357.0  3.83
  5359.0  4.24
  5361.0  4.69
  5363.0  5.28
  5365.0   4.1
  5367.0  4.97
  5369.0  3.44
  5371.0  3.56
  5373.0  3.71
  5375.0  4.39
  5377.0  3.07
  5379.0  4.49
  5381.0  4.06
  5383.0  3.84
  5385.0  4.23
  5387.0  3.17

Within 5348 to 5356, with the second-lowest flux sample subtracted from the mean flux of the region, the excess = 0.15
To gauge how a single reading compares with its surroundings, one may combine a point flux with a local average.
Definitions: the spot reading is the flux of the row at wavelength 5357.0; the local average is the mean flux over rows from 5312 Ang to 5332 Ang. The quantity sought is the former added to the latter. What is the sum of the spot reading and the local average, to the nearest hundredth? 7.58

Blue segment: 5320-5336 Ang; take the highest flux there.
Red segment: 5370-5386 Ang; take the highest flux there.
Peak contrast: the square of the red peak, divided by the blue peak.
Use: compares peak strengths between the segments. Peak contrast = 4.5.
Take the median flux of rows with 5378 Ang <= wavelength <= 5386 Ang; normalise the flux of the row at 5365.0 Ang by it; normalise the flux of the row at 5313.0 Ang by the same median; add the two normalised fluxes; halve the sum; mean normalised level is 0.99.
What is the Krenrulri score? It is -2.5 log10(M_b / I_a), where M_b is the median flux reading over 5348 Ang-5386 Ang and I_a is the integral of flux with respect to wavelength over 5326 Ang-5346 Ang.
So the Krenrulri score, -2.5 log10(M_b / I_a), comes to 3.2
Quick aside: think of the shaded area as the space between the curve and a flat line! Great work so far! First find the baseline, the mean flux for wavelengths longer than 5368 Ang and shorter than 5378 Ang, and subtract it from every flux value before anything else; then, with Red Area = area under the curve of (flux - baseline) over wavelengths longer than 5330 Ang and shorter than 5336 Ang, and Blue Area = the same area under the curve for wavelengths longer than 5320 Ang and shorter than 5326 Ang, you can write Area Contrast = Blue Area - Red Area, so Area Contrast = -1.9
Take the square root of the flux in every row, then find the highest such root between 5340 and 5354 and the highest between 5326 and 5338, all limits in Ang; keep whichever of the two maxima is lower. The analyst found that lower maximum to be 2.06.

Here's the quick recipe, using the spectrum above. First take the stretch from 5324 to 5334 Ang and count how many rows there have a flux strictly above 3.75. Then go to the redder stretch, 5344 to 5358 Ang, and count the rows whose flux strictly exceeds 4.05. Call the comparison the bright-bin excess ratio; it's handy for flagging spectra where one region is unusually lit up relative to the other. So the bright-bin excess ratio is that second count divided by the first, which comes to 1.00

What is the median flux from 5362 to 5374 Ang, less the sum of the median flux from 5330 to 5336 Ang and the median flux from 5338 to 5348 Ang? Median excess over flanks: -4.0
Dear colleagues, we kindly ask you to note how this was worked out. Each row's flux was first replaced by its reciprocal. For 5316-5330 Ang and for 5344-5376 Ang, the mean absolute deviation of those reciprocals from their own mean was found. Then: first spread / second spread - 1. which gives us 0.3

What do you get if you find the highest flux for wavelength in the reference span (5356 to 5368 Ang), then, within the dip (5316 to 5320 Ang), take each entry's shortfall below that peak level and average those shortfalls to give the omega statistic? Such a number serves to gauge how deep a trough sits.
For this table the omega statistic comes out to 1.8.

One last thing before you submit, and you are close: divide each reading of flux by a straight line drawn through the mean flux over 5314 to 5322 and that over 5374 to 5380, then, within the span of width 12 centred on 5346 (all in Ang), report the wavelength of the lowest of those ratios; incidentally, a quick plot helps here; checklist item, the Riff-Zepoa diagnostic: 5349.0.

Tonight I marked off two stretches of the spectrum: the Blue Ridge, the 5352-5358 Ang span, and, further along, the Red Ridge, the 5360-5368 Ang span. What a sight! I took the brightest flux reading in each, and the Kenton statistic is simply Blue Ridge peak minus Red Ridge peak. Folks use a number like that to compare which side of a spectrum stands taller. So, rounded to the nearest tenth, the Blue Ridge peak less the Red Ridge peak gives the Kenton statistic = -1.0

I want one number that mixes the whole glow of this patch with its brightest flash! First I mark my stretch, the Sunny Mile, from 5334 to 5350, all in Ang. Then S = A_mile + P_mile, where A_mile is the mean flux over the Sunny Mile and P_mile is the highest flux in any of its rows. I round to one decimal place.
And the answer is 8.5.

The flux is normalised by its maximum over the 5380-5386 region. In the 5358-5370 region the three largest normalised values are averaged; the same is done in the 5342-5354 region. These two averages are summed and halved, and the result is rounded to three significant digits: 1.08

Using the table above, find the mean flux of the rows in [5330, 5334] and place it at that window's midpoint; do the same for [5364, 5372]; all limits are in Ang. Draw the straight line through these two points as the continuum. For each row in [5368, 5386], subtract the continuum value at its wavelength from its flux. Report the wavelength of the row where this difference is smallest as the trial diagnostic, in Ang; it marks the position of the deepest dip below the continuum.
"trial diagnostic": 5377.0 Ang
